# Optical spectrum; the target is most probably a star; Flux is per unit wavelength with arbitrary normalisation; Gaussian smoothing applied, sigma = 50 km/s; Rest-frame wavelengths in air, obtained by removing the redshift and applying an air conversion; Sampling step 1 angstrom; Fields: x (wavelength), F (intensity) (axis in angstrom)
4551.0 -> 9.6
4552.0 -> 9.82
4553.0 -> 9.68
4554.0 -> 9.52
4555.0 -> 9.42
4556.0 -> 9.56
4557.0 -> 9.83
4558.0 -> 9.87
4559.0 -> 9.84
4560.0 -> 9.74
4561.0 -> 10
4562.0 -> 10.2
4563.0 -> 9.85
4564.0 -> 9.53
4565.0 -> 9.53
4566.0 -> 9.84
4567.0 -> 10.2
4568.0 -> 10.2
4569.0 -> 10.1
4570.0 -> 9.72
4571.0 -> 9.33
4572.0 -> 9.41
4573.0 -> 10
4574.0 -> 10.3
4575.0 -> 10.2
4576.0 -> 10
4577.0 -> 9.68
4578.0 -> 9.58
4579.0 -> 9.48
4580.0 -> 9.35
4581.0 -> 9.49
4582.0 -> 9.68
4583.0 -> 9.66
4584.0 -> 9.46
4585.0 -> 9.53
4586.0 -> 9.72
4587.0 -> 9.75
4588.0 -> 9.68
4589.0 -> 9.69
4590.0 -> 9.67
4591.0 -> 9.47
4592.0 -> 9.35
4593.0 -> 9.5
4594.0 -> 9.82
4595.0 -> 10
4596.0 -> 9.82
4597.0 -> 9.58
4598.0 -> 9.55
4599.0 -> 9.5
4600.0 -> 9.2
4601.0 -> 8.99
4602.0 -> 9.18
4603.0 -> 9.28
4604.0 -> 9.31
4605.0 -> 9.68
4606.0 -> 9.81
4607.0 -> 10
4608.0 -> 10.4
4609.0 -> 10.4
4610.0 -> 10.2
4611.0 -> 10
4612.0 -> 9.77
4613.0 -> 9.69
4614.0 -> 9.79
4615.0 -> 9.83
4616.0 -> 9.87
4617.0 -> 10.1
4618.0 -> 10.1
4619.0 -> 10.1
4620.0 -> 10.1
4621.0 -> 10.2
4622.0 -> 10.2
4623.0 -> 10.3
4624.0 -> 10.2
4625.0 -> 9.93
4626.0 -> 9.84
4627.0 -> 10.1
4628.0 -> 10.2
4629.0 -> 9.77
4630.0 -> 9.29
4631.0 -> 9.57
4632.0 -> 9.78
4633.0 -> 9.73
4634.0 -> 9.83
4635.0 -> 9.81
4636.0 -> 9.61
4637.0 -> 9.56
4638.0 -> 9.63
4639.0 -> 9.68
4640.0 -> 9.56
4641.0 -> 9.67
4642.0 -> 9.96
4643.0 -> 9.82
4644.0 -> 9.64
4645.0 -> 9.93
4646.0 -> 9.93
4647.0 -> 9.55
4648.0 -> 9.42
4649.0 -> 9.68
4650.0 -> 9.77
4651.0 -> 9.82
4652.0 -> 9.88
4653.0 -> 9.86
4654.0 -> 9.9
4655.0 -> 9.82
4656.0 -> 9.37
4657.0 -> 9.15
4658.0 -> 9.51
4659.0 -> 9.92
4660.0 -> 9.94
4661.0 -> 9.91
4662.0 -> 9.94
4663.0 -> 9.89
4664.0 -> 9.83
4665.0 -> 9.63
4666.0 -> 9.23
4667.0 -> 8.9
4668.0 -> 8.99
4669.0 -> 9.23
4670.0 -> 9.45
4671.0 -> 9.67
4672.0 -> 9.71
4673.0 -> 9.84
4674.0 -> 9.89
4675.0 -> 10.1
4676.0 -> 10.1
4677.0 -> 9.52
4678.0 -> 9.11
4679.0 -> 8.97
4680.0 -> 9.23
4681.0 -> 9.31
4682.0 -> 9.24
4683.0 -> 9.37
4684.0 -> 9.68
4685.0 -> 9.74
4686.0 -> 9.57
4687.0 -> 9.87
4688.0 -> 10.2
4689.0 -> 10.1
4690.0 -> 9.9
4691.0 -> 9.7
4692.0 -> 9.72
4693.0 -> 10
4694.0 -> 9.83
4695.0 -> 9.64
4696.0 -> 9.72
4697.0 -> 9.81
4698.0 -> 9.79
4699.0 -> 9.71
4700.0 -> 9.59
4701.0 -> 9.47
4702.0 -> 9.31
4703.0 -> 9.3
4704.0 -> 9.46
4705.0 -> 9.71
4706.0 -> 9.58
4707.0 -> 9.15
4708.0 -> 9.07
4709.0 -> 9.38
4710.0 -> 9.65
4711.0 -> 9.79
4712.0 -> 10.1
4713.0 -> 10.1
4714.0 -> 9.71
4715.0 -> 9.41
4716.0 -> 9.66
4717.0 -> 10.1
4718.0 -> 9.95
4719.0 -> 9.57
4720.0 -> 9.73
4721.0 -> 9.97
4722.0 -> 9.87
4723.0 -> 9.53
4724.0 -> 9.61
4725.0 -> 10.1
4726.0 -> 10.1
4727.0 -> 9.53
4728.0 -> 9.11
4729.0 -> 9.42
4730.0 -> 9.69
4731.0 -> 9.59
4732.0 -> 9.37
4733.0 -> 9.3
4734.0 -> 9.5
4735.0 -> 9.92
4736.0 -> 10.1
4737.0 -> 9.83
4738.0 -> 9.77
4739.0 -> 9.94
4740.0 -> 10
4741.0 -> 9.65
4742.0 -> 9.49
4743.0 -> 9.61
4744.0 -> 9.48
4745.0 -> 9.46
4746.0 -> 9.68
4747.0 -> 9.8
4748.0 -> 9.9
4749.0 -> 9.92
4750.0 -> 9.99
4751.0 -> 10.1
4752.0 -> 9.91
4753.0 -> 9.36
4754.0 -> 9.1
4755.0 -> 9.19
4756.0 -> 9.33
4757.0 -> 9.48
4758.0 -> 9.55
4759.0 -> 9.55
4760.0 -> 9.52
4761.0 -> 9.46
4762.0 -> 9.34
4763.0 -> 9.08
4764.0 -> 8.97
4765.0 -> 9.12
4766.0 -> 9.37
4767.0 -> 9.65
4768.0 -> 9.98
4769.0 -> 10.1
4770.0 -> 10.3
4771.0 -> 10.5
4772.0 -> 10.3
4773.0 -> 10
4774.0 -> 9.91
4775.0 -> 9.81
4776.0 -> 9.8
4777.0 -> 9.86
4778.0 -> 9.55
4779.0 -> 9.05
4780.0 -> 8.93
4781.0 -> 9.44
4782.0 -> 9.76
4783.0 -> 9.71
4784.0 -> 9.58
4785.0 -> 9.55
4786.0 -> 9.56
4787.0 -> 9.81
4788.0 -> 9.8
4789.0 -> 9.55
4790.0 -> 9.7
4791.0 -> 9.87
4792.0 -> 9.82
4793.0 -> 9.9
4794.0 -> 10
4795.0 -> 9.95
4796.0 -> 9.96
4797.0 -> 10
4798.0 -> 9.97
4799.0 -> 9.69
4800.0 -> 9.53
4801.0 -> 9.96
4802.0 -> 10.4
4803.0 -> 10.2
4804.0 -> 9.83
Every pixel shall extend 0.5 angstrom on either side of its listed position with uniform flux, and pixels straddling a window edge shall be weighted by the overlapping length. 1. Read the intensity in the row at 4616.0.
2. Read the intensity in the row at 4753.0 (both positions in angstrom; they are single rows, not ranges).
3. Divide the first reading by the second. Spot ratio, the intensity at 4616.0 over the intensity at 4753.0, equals 1.05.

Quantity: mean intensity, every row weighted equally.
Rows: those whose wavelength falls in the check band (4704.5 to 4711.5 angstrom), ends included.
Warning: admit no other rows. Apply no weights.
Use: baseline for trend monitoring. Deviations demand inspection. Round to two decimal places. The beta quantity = 9.48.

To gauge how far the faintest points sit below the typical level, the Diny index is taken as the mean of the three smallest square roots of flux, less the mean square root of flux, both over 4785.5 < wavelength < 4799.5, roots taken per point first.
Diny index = -0.036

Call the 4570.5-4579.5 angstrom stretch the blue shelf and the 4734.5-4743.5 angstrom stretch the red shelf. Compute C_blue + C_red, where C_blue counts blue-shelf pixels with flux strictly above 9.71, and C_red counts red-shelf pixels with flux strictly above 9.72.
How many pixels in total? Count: 10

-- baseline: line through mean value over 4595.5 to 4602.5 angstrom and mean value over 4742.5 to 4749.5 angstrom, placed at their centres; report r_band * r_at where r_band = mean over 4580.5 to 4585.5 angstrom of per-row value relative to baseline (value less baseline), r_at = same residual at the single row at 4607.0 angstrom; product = 0.11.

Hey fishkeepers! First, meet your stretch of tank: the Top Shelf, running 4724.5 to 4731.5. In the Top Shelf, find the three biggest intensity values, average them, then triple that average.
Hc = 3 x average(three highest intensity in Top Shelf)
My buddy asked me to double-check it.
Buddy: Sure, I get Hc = 29.9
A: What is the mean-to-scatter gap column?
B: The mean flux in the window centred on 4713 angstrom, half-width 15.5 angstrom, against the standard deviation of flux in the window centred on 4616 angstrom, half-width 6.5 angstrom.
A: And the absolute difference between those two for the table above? 9.47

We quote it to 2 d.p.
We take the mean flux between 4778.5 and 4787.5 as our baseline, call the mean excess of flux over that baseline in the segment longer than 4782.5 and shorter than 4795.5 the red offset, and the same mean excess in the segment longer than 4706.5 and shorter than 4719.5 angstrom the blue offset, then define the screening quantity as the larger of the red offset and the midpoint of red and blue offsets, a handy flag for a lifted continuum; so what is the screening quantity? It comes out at 0.27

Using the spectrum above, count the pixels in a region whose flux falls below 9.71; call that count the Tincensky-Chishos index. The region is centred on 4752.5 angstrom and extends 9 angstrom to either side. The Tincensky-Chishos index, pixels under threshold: 12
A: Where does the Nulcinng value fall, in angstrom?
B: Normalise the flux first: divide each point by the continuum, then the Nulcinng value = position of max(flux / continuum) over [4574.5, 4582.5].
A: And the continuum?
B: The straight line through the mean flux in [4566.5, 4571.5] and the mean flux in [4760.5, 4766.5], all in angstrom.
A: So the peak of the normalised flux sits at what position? 4575.0 angstrom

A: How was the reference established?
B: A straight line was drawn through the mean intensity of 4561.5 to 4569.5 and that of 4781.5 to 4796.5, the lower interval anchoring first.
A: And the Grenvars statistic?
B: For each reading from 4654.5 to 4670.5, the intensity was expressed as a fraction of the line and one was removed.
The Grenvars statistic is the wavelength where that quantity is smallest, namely 4667.0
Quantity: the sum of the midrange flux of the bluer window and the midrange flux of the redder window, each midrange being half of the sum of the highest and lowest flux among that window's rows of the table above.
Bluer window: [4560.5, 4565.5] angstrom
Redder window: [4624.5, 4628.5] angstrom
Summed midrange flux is 19.9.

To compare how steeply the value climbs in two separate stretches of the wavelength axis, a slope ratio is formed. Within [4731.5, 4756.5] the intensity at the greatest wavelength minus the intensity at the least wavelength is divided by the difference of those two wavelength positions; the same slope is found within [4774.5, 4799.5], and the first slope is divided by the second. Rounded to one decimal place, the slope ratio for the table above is 0.3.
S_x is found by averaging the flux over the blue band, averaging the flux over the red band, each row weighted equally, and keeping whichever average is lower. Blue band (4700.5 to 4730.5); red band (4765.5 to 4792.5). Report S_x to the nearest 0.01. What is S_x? 9.64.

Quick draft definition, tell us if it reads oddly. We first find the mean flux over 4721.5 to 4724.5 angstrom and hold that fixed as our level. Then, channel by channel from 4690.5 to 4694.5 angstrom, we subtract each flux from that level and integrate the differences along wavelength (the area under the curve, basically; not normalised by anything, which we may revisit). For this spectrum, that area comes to -0.57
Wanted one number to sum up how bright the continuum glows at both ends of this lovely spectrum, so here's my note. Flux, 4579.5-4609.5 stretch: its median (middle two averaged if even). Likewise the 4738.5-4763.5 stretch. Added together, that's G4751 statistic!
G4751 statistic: 19.2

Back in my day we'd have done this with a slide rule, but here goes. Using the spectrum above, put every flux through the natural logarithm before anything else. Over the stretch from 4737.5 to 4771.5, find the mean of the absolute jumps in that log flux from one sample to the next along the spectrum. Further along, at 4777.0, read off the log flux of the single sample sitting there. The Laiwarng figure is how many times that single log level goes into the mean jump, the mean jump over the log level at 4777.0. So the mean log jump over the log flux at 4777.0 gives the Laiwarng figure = 0.0072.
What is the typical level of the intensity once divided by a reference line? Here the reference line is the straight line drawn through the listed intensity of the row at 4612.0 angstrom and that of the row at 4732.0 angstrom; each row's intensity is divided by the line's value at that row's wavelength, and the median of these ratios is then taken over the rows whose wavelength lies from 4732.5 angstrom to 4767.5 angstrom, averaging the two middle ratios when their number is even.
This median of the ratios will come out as 1.03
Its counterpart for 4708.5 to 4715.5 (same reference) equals 1.03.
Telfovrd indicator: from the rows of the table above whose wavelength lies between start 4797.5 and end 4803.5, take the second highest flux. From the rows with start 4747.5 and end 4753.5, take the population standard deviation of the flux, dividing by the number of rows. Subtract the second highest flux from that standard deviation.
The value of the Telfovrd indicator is -9.96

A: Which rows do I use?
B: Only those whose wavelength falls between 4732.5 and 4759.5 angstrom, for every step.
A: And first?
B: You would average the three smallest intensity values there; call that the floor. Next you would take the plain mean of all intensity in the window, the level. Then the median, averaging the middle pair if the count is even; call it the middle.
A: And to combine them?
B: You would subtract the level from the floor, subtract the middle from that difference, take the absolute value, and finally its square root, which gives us 3.18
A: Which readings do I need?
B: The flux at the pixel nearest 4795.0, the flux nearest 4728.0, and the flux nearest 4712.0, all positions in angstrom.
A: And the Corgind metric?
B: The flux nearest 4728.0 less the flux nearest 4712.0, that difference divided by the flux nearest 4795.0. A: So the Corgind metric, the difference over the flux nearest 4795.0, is -0.10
